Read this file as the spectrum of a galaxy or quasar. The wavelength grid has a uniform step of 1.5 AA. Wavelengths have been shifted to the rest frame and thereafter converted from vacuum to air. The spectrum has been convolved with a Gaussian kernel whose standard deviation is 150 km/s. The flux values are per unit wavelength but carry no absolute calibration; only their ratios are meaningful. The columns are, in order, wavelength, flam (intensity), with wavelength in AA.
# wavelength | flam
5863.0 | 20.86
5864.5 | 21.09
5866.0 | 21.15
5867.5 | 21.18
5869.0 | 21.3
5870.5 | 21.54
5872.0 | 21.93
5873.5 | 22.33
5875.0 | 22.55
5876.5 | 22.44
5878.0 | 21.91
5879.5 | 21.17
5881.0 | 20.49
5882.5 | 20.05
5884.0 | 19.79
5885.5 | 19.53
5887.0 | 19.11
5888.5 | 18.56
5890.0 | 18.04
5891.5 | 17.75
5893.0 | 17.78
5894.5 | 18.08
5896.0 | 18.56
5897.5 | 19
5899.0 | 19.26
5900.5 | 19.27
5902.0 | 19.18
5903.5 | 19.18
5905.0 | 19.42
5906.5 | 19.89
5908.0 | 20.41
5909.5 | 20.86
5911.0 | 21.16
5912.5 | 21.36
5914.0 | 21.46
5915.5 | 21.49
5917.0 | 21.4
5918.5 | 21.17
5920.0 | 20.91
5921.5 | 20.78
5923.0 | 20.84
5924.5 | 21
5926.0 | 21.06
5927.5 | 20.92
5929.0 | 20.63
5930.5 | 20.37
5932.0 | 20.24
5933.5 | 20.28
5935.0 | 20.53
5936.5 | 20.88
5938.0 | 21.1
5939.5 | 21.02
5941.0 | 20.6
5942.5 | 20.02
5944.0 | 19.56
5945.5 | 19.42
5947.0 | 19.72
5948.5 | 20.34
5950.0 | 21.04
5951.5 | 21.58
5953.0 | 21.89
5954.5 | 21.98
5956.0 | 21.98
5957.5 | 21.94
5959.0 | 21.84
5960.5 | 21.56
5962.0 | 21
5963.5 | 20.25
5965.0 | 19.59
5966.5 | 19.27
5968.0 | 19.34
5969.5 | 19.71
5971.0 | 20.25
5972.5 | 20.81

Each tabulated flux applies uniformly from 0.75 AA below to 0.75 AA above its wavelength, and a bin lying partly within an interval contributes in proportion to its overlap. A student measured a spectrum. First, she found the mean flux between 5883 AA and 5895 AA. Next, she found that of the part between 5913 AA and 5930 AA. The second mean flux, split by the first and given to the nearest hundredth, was 1.13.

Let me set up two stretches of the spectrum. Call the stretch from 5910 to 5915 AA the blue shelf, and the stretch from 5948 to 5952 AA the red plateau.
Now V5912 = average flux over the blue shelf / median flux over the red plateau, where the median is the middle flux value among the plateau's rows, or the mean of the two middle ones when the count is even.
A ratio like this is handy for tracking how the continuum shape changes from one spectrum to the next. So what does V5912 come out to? 1.01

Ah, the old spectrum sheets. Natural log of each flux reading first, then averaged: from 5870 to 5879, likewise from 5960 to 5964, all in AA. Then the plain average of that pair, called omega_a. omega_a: 3.07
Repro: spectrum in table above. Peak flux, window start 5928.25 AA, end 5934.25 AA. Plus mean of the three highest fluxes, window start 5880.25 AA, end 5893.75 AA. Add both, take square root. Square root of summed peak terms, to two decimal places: 6.38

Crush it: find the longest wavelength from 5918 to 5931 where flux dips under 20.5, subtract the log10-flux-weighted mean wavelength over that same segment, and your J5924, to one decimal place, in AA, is 6.0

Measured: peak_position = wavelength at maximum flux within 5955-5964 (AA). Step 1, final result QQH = 5956.0 AA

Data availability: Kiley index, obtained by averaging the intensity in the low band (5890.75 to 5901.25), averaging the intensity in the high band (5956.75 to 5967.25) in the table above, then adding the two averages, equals 39.3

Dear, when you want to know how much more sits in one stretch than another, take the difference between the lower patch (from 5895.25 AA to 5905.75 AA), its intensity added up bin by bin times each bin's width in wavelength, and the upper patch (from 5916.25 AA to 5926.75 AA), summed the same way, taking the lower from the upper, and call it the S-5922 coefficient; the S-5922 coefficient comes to 20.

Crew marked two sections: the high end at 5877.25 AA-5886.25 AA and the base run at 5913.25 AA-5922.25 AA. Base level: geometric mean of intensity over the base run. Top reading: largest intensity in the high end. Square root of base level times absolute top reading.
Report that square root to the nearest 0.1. 21.6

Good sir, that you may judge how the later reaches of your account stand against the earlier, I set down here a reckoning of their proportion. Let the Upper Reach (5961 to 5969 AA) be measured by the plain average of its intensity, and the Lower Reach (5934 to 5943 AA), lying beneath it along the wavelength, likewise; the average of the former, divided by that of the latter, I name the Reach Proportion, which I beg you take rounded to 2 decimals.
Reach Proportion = 0.96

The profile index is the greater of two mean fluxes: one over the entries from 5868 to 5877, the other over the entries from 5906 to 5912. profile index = 22.0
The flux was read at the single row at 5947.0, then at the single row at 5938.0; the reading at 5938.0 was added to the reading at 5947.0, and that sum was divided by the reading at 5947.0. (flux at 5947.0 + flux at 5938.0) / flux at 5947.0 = 2.07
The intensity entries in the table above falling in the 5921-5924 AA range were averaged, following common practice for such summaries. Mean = 20.8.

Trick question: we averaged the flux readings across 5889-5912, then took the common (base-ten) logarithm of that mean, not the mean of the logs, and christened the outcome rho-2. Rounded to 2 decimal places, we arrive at 1.28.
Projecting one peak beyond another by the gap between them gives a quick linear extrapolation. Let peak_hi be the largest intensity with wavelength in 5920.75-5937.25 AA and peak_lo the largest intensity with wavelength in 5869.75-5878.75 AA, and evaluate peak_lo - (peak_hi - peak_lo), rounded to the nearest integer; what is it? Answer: 24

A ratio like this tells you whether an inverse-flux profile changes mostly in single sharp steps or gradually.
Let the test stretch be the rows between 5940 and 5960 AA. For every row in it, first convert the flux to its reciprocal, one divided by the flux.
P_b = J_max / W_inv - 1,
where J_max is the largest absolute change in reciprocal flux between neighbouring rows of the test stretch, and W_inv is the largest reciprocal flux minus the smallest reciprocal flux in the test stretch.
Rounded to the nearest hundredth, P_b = -0.73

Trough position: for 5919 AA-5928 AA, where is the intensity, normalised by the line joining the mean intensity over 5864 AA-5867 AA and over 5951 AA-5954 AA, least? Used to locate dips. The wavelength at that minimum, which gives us 5921.5 AA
